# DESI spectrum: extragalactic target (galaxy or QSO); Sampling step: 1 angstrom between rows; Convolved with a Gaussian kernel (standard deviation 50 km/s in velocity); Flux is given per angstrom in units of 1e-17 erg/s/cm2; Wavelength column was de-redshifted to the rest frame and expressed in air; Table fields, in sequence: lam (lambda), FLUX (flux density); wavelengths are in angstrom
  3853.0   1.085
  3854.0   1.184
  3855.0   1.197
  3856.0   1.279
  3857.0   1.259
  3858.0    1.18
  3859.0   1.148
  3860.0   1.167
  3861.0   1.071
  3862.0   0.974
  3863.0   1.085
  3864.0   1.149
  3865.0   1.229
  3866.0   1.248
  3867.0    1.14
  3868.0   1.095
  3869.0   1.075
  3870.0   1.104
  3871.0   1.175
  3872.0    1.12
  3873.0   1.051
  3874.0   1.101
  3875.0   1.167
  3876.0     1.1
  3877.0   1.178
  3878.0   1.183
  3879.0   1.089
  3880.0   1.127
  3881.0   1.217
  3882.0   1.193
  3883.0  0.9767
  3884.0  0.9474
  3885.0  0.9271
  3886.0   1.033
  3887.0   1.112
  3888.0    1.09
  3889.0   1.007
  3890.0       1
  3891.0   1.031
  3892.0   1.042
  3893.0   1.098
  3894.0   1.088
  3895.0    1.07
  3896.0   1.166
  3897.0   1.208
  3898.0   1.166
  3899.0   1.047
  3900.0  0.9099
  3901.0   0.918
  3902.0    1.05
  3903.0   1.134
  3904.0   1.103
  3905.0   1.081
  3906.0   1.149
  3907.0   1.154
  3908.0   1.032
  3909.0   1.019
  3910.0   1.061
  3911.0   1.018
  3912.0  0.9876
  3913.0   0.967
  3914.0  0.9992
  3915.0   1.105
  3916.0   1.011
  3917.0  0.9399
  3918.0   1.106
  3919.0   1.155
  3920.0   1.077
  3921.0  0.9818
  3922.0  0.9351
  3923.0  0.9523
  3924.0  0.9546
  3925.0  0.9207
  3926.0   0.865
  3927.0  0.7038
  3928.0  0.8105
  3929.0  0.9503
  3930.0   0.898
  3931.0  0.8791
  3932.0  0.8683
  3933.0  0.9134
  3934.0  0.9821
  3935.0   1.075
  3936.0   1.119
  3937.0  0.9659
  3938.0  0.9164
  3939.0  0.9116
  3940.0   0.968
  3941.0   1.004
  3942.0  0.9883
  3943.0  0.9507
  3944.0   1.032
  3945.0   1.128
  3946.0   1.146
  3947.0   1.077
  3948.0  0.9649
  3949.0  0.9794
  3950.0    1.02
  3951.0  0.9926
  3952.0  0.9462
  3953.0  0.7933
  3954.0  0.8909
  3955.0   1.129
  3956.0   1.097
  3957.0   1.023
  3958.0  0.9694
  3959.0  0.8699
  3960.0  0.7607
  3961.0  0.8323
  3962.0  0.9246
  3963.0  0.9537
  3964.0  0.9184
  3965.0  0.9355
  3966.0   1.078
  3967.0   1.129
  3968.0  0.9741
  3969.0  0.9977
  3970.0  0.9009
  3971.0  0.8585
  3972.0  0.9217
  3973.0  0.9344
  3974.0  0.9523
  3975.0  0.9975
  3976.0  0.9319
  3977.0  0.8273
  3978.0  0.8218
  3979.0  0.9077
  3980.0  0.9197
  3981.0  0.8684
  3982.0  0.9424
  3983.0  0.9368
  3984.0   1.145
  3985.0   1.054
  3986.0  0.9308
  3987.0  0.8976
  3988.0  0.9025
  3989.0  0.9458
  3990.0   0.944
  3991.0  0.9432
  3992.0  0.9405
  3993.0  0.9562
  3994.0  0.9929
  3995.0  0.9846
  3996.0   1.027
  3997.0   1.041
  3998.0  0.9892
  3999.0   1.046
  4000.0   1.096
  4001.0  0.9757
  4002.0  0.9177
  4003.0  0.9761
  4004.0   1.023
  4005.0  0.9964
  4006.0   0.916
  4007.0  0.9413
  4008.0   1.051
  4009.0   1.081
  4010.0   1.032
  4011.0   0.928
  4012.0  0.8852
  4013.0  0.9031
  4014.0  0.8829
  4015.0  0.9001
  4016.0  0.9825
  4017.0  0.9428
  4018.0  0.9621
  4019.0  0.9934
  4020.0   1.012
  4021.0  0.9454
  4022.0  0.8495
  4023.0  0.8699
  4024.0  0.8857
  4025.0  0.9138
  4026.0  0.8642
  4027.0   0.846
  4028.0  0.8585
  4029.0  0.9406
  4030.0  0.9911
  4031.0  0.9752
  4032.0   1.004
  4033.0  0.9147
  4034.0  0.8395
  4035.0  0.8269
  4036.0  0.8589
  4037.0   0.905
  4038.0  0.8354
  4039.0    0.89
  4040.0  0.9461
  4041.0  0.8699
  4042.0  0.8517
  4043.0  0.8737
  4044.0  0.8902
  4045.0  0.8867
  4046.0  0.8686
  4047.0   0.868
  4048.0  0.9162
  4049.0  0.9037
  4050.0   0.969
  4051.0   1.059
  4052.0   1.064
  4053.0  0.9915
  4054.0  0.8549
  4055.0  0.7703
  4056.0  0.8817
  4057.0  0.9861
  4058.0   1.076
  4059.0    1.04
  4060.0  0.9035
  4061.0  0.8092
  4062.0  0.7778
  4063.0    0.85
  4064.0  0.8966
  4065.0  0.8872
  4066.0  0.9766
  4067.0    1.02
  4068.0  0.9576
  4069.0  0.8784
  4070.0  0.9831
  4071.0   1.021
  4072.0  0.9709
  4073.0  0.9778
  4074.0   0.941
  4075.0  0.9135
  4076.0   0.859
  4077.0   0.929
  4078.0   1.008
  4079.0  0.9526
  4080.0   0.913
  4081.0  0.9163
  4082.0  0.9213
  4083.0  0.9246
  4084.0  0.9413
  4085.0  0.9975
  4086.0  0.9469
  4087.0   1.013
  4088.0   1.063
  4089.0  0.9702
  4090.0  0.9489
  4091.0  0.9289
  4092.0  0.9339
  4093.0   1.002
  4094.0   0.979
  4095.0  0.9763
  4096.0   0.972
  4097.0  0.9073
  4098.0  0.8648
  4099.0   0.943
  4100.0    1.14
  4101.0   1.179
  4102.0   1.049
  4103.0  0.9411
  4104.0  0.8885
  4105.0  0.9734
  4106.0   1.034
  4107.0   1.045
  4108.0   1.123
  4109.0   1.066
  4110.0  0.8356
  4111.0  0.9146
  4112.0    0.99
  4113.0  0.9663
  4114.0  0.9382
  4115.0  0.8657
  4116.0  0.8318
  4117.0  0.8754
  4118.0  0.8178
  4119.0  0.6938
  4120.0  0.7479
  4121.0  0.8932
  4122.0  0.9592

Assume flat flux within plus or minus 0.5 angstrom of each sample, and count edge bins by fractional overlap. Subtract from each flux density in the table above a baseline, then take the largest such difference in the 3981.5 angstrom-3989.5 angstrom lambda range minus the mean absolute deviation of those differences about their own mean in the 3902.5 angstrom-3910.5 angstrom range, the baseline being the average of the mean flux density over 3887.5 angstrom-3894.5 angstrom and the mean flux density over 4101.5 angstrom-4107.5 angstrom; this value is 0.08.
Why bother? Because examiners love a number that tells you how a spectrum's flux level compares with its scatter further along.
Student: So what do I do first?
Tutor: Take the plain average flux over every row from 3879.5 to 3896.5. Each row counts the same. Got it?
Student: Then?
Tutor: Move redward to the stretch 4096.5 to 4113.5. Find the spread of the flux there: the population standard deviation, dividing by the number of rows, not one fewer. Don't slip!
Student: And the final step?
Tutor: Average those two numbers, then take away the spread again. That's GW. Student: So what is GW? 0.485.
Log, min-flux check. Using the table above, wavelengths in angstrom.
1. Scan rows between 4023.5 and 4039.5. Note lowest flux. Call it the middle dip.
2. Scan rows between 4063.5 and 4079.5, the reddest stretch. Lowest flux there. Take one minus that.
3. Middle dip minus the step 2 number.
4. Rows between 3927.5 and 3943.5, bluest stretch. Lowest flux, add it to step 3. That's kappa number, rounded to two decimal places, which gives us 1.50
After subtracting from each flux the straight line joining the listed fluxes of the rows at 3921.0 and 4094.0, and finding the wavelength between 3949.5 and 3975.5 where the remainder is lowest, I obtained 3960.0 angstrom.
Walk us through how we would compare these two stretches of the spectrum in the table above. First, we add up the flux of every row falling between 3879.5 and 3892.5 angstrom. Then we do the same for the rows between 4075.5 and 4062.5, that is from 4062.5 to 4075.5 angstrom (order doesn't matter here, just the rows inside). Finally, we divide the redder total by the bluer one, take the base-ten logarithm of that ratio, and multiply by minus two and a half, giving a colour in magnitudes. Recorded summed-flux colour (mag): 0.12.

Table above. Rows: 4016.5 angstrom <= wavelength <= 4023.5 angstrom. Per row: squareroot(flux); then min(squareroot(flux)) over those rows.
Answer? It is 0.922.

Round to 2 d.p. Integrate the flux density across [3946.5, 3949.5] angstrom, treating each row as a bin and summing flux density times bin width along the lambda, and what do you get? 3.02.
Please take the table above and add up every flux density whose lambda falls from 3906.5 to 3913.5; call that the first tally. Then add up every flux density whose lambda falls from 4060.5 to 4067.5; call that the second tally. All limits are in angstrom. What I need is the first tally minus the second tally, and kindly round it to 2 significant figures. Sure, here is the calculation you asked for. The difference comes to 1.0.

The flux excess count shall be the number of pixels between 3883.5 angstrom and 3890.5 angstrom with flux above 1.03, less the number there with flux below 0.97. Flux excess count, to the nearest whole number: 1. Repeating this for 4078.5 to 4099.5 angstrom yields -12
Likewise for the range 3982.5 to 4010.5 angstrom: -4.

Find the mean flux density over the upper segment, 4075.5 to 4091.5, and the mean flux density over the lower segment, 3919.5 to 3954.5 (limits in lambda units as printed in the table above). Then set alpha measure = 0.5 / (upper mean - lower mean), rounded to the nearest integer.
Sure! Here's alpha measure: -74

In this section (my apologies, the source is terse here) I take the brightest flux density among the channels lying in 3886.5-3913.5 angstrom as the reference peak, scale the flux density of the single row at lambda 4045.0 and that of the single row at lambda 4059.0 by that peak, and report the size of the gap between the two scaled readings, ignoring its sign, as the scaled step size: 0.13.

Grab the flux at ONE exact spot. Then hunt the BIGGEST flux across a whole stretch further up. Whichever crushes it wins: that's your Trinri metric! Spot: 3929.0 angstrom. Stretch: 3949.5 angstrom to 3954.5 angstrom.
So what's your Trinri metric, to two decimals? 1.02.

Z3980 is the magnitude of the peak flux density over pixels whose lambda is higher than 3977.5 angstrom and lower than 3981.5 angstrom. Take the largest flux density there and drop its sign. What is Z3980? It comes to 0.92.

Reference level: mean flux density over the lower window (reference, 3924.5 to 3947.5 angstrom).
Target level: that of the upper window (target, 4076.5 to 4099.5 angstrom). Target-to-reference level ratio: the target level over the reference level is 0.995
